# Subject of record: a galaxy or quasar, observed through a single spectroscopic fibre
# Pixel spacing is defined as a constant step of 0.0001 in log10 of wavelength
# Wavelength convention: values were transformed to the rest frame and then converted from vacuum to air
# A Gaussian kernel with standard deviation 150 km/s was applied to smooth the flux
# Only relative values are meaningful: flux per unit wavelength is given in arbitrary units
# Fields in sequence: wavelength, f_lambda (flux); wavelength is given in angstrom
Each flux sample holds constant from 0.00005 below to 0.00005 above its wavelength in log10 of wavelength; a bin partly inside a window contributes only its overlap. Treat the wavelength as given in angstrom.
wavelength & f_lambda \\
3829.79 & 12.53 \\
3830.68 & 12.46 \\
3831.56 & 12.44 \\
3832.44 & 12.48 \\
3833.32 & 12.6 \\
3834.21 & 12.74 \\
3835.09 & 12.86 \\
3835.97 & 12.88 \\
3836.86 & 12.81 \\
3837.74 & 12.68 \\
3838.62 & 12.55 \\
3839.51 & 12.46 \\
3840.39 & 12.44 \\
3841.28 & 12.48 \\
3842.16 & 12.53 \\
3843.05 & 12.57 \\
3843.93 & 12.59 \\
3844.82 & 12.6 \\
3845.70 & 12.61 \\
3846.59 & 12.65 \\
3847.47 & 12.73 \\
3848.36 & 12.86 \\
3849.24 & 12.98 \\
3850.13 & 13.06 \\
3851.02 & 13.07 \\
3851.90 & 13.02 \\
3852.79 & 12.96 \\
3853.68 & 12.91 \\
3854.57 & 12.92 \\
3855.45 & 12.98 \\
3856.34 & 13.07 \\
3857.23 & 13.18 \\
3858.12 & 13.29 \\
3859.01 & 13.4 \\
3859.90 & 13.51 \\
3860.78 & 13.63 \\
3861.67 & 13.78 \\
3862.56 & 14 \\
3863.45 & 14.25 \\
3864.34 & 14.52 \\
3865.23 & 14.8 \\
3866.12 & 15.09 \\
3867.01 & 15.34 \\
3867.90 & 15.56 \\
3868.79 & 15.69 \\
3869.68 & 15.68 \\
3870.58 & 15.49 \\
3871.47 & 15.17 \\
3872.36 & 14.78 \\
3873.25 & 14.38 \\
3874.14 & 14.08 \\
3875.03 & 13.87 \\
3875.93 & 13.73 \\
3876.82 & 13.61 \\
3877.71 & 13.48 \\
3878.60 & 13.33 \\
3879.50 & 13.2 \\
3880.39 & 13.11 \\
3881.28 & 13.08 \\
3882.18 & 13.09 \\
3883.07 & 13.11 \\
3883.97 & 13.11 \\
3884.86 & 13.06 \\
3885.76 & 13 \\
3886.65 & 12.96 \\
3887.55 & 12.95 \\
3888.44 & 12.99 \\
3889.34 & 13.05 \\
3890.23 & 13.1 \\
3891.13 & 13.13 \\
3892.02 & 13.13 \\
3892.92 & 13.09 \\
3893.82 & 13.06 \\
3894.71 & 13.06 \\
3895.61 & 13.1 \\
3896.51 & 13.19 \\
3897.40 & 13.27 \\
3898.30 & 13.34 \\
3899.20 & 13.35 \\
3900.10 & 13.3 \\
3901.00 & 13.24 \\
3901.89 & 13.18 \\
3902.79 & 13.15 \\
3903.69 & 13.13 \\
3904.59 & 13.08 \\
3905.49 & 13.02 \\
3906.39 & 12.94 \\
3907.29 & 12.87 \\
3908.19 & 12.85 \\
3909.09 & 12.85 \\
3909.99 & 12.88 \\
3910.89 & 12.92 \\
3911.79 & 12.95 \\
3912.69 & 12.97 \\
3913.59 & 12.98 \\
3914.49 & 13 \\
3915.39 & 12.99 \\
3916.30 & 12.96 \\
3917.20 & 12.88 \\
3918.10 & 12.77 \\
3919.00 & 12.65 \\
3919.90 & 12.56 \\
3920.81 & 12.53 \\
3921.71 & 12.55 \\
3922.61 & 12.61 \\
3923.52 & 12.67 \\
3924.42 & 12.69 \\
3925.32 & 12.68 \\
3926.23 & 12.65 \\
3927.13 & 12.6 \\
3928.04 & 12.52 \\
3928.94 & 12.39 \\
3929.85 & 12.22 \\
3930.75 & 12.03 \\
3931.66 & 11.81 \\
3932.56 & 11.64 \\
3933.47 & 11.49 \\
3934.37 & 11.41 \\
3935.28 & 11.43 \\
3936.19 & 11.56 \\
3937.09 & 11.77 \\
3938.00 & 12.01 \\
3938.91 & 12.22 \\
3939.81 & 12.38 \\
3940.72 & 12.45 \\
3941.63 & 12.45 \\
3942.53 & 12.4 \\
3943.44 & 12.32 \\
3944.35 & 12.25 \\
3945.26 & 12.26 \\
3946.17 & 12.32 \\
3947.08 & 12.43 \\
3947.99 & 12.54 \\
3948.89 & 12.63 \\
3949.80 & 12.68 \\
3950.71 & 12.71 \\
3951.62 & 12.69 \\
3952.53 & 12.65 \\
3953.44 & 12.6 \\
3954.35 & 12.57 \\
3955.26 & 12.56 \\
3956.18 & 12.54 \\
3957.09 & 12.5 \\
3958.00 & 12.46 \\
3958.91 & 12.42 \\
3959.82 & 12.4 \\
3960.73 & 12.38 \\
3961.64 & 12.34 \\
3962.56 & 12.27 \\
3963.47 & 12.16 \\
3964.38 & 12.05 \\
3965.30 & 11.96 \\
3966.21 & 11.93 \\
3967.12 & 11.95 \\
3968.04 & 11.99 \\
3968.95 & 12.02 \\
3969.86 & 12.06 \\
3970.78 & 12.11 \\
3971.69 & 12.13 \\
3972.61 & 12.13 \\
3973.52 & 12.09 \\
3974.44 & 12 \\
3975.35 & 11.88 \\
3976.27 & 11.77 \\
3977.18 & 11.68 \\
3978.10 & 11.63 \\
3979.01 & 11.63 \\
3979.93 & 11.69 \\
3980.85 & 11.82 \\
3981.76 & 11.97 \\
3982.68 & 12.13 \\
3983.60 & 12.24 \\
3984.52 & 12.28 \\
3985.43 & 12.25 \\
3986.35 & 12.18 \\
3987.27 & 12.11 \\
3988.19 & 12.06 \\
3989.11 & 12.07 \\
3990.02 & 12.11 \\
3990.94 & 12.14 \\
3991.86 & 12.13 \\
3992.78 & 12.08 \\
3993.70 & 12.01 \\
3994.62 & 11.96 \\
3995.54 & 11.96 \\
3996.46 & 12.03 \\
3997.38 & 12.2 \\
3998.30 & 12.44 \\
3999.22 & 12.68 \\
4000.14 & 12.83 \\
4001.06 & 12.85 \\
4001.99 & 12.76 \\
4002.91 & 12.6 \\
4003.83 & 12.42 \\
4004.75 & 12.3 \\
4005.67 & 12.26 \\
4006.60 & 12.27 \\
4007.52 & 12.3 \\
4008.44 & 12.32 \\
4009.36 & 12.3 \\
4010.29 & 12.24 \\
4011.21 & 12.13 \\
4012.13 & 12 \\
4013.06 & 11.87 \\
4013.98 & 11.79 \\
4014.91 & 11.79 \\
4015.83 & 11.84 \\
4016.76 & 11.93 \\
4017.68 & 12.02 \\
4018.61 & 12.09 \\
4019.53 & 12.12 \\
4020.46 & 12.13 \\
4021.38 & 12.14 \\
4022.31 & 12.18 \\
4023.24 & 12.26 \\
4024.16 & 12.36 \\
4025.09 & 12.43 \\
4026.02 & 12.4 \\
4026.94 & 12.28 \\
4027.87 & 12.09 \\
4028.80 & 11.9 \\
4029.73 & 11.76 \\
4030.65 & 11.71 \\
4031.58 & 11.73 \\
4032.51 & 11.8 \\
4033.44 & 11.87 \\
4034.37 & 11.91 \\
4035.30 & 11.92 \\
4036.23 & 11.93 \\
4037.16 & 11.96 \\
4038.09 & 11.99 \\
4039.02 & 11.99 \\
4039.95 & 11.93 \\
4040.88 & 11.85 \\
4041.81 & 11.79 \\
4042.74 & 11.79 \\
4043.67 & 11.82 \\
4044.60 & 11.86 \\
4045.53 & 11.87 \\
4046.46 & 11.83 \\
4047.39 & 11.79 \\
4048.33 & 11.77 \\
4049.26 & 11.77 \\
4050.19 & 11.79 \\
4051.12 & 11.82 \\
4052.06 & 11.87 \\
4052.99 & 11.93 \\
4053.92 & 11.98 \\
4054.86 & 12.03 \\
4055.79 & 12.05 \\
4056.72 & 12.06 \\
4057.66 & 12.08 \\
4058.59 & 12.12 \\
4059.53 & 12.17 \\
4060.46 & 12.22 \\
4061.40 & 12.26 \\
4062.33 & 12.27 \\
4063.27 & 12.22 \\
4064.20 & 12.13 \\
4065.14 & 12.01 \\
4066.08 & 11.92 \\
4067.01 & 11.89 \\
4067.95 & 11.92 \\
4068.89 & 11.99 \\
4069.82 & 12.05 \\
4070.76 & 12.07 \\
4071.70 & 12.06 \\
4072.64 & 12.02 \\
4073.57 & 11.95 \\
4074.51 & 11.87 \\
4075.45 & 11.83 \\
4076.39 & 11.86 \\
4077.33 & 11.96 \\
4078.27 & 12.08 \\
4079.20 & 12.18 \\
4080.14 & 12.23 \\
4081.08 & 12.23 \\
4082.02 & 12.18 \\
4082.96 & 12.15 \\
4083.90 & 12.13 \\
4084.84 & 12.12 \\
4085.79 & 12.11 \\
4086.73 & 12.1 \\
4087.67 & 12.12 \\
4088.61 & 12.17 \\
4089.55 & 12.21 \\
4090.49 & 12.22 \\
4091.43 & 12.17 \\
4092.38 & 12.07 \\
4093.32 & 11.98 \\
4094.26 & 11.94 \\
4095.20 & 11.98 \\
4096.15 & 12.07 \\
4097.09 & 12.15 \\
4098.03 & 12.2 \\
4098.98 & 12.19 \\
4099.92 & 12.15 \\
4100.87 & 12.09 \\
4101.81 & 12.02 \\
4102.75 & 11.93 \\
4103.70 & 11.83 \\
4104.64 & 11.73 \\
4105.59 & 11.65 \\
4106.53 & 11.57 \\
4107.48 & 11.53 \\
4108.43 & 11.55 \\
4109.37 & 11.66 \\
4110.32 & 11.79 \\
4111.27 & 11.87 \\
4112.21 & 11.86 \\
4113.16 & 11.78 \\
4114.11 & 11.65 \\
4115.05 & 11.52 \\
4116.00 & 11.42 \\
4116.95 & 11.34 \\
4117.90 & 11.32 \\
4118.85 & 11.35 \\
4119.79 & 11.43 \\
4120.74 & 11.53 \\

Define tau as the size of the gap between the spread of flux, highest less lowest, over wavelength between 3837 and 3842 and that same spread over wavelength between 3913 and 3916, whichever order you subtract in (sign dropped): 0.22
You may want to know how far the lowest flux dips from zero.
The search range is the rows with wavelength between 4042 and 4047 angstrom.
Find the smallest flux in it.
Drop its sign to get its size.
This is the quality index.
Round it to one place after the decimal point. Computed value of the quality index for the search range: 11.8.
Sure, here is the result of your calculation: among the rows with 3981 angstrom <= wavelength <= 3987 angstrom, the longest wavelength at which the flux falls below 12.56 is 3986.35 angstrom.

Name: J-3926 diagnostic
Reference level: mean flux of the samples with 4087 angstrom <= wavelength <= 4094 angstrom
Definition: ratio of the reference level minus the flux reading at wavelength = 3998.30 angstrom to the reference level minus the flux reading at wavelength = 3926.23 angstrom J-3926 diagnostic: 0.6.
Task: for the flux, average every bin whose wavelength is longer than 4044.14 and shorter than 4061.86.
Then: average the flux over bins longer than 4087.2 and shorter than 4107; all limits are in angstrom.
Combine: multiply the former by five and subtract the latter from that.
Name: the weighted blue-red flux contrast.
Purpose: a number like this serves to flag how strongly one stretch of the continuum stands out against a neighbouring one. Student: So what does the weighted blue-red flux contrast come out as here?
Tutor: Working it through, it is 47.8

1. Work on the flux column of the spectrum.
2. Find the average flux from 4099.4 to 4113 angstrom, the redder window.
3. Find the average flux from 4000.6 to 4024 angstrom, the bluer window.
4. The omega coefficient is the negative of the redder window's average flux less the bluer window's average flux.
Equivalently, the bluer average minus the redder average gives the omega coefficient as 0.4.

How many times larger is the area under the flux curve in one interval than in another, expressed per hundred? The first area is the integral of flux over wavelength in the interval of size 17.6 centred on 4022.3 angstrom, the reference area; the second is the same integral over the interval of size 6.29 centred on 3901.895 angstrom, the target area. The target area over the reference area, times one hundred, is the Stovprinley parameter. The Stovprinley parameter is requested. 39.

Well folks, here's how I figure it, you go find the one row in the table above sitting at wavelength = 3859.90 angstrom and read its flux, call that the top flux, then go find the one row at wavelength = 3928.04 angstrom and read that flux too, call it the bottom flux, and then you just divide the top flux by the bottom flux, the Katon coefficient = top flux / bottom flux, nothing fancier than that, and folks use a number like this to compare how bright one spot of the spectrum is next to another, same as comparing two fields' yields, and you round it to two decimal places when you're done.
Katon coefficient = 1.08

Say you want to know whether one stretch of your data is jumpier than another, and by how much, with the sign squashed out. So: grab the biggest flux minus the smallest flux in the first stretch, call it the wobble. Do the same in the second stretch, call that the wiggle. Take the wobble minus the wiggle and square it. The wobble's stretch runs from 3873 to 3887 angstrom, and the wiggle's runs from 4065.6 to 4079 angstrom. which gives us 1.4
